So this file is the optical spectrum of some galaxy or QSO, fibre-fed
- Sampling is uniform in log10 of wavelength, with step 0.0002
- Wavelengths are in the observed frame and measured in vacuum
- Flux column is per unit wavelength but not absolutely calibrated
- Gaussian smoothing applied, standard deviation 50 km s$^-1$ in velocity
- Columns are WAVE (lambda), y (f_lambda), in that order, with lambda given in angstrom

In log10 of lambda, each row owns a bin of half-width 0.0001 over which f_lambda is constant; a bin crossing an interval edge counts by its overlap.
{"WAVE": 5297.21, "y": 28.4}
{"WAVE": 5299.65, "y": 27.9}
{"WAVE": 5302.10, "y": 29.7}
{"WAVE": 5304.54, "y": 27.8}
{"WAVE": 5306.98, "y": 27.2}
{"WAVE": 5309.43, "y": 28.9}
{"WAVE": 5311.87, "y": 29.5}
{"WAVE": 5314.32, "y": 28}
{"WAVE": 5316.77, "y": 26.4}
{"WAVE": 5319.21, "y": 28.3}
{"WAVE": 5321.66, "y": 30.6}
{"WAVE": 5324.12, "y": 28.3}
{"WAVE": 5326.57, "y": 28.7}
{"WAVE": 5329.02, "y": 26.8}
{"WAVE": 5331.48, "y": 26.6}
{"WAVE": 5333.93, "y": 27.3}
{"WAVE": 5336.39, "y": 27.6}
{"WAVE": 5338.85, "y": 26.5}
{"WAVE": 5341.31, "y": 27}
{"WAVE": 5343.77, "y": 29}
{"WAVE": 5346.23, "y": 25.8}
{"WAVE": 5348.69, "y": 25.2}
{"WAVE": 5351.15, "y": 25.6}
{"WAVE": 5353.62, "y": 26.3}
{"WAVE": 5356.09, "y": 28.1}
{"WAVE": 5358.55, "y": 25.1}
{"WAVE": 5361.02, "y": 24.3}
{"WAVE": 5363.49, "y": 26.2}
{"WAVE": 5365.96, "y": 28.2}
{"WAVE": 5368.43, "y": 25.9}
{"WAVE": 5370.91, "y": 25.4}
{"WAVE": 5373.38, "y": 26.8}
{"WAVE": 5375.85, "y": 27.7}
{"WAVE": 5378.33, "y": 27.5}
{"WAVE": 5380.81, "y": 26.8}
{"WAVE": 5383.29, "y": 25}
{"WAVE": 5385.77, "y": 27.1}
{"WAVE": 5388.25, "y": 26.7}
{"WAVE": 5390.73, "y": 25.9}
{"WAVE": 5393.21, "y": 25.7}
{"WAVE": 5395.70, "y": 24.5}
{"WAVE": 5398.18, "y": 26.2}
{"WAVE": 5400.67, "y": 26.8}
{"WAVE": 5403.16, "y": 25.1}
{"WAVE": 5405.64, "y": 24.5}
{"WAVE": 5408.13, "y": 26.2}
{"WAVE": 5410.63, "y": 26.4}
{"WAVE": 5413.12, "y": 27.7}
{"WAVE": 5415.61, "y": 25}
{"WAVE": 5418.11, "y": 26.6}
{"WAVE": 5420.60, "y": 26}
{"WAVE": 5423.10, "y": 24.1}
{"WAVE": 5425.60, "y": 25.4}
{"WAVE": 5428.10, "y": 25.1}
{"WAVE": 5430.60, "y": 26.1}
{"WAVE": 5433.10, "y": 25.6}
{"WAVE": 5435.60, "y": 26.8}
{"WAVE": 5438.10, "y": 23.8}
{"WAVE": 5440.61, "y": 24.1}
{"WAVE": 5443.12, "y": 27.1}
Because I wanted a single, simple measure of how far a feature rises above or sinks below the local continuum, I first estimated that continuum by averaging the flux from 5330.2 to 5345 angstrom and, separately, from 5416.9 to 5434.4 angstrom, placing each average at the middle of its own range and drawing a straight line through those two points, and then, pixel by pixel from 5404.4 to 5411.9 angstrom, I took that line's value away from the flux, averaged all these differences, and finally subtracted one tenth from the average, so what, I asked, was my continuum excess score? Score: -0.3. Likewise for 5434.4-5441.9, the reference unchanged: -0.5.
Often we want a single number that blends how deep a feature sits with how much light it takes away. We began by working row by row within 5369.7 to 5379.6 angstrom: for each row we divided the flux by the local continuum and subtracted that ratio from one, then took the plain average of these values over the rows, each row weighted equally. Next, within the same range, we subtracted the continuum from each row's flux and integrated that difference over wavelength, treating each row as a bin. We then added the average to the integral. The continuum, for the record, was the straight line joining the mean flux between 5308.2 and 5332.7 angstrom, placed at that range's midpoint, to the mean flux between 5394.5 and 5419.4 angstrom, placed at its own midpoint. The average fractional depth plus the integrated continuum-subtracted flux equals 0.9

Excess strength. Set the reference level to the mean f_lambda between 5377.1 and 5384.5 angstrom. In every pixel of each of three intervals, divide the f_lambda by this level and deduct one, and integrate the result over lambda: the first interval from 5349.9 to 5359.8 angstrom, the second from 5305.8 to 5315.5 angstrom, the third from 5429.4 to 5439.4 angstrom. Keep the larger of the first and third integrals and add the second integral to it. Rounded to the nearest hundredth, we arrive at 0.67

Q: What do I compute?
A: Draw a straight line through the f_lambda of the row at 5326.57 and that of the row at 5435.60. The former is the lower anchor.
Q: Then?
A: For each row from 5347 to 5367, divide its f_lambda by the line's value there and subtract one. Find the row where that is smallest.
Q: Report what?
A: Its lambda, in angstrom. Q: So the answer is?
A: 5361.02 angstrom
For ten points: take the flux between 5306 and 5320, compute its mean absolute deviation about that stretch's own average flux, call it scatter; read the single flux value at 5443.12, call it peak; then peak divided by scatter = 32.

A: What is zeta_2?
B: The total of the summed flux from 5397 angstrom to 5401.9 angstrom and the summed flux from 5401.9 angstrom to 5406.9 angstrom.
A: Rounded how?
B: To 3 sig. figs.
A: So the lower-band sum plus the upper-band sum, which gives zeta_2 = 103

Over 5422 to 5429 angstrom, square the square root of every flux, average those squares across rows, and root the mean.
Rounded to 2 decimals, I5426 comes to 4.99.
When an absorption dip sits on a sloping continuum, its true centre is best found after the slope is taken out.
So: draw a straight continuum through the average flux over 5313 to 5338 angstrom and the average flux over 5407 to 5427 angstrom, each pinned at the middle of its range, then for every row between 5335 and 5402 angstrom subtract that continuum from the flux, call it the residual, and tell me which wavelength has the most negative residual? 5361.02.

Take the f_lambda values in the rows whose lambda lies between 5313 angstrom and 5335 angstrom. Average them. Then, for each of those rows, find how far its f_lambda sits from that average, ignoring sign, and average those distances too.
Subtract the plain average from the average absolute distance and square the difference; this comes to 724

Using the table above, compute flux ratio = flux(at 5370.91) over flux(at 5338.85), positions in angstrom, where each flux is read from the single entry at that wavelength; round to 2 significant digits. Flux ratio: 0.96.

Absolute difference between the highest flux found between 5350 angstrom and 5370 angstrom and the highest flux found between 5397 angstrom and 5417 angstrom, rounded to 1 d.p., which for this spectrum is 0.5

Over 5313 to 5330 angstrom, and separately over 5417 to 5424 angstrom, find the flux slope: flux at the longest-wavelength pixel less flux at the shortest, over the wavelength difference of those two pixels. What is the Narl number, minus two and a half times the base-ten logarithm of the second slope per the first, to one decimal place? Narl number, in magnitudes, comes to -2.0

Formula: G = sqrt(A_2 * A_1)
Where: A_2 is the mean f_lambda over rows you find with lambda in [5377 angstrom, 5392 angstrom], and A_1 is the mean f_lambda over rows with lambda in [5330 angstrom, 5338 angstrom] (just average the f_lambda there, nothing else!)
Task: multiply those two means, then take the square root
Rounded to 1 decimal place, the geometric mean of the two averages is 26.8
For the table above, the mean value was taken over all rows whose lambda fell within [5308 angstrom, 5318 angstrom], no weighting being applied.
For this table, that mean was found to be 28.2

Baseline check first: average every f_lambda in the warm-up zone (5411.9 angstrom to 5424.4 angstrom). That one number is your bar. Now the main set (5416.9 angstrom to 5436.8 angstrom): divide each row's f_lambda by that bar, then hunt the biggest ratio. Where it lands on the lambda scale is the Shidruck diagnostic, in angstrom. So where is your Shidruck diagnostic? 5435.60 angstrom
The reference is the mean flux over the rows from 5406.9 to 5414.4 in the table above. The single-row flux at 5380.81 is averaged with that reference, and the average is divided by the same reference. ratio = 1.00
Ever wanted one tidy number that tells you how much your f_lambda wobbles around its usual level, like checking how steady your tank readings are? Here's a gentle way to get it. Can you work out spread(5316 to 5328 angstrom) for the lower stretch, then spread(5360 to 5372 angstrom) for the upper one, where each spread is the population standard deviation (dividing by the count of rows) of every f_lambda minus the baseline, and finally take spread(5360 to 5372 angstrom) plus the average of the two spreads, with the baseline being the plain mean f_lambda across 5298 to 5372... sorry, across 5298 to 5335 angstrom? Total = 2.6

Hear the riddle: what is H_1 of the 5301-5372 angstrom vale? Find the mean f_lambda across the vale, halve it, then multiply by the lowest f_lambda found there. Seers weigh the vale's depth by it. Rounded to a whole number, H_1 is 331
